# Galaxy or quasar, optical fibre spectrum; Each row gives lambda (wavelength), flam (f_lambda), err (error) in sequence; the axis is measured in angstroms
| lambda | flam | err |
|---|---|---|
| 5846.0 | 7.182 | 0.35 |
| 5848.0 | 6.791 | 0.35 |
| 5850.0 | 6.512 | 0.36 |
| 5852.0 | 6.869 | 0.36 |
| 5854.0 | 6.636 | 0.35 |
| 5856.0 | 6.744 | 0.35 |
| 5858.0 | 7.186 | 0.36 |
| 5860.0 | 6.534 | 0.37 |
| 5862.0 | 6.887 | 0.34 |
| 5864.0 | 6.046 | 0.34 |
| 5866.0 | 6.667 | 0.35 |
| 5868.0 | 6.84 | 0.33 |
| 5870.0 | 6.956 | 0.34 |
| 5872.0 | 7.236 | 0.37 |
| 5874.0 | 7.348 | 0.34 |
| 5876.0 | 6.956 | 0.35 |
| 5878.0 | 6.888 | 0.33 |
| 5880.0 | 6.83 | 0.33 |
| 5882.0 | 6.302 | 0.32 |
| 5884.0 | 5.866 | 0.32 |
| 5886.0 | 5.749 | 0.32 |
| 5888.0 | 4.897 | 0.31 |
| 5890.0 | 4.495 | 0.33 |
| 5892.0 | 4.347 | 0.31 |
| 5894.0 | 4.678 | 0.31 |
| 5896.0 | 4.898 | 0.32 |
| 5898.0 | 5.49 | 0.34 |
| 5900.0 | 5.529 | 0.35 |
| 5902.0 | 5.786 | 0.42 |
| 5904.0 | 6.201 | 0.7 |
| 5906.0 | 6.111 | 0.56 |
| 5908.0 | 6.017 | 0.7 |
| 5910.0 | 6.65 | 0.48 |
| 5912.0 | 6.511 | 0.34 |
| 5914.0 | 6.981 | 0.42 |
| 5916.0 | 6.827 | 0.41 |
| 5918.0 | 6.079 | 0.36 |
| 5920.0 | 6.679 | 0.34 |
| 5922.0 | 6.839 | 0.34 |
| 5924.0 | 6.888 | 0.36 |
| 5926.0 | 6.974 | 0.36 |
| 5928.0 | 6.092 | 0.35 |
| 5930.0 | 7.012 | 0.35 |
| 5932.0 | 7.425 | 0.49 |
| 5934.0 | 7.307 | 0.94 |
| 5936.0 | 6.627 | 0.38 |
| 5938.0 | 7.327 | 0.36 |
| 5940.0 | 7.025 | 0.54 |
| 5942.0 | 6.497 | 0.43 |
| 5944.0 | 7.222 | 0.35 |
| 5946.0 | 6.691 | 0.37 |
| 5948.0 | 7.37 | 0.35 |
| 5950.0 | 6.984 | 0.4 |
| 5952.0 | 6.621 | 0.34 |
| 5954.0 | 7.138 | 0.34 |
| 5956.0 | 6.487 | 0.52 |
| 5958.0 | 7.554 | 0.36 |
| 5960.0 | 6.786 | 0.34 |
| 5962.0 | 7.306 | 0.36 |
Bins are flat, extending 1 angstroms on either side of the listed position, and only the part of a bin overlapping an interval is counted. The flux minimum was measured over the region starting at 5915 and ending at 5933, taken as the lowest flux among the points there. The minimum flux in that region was 6.079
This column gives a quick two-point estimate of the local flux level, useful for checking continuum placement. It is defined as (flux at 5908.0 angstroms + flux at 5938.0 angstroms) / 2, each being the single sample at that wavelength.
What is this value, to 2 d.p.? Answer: 6.67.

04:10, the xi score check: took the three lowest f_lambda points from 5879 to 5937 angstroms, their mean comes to 4.51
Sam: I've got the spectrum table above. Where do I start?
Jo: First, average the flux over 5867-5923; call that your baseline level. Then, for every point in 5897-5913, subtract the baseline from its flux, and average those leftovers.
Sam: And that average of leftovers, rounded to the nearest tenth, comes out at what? -0.1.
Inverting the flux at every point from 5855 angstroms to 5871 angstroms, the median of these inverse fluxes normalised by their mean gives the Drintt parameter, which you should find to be 0.99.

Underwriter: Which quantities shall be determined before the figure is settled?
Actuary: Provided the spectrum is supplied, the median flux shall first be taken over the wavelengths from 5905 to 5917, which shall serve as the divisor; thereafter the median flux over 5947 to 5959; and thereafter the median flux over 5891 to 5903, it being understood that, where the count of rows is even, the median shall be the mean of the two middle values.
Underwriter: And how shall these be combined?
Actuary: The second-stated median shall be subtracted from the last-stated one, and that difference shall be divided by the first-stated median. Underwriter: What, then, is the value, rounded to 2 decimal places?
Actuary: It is -0.28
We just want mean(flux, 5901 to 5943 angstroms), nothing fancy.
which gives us 6.66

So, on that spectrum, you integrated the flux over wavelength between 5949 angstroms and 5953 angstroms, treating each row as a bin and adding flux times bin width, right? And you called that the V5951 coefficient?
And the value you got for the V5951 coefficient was 27.2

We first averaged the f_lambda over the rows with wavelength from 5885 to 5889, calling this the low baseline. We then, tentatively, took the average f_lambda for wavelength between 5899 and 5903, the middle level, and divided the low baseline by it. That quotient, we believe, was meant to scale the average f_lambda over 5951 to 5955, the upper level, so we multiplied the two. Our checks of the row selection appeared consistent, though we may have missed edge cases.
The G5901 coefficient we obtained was 6.47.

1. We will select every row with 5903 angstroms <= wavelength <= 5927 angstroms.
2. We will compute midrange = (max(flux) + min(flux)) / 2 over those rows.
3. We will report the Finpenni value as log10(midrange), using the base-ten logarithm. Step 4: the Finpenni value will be 0.81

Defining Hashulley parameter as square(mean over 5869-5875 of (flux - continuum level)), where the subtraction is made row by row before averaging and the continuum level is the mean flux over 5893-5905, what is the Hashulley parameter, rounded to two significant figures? 3.1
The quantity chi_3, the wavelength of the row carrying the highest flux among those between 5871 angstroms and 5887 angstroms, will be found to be 5874.0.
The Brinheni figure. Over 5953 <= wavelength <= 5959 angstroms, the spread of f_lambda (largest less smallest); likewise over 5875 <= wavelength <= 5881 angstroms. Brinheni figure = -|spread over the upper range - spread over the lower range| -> -0.94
